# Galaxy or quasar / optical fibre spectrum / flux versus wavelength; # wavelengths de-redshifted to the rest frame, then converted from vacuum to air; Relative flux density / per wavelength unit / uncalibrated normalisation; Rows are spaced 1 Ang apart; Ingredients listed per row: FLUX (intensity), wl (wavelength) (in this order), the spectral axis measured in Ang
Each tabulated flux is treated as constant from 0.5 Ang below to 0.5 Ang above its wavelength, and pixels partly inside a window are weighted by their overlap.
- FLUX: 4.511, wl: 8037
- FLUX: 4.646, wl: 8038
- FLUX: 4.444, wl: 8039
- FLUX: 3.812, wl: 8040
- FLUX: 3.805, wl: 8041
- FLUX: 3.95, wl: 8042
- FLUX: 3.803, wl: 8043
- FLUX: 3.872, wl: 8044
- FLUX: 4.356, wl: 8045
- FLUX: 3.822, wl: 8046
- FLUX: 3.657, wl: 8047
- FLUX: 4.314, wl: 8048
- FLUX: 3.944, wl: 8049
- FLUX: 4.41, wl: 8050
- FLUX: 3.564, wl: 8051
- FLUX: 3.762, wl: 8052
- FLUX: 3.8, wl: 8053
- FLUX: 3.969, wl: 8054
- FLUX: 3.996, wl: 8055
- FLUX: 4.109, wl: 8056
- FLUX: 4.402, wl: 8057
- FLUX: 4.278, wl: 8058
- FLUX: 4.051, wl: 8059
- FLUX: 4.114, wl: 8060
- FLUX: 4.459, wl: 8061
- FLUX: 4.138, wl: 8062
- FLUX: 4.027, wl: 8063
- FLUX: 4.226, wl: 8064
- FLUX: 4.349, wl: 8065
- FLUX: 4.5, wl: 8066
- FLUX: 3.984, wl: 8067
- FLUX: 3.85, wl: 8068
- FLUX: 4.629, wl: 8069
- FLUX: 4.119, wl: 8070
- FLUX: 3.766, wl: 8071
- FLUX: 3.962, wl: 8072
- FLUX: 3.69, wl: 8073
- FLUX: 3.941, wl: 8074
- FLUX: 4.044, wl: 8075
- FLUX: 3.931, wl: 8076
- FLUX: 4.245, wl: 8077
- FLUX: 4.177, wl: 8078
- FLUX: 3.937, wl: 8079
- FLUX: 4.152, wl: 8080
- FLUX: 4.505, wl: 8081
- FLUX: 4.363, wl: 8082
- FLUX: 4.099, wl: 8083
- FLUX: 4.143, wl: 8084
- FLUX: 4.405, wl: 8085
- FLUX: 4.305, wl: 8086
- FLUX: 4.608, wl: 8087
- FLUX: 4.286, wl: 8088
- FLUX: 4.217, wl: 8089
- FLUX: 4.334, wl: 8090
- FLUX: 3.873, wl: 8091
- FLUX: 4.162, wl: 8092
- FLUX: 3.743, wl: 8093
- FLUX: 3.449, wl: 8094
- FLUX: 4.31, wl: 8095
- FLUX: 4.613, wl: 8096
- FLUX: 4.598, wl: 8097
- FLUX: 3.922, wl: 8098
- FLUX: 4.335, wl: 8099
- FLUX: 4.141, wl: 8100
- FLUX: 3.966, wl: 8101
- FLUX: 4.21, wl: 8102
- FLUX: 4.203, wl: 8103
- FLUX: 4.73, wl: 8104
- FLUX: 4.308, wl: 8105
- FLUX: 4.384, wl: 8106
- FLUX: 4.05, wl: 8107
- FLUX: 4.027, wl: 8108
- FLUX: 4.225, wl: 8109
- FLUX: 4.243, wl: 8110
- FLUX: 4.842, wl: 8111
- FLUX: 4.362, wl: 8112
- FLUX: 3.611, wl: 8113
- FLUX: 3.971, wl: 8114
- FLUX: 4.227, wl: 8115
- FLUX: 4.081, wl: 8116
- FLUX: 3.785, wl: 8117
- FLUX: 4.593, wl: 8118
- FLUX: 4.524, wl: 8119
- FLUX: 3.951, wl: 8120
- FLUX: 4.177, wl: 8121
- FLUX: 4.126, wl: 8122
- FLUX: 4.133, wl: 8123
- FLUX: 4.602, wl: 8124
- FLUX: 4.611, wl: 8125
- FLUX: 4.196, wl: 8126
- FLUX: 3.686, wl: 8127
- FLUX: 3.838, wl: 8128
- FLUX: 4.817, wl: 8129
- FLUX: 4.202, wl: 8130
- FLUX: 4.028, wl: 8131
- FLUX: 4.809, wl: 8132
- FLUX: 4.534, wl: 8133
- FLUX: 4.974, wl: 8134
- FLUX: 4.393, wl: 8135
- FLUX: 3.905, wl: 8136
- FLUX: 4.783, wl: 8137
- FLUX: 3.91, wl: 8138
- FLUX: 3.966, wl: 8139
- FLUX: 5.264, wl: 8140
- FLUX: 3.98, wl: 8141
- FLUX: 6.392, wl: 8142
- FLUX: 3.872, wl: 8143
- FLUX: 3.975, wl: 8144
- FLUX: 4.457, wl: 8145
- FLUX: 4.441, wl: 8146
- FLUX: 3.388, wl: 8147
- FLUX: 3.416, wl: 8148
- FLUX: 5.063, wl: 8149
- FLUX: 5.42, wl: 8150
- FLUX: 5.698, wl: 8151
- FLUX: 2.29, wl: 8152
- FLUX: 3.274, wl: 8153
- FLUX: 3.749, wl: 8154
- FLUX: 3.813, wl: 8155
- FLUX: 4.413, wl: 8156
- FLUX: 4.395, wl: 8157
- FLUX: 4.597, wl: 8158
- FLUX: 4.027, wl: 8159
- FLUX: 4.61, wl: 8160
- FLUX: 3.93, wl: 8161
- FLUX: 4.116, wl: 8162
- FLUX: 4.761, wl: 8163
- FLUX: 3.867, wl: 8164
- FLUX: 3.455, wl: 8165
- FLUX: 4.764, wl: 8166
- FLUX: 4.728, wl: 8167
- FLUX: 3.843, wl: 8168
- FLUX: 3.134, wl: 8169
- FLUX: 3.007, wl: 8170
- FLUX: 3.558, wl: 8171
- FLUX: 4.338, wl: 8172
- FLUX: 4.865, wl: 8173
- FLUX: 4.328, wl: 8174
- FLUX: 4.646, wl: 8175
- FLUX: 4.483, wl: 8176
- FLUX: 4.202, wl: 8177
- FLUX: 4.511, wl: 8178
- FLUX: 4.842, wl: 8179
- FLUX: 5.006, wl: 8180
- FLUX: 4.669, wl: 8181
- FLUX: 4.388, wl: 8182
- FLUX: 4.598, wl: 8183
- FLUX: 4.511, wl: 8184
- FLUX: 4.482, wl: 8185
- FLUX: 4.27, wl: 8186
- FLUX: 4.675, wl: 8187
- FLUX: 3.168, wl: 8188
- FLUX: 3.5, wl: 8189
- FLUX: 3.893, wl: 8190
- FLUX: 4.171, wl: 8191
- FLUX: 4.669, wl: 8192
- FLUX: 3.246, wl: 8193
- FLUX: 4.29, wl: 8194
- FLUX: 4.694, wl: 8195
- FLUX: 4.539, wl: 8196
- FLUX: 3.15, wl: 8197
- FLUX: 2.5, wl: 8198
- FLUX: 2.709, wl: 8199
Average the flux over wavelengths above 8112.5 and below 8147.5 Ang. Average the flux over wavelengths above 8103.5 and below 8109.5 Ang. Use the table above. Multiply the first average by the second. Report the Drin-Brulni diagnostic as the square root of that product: 4.29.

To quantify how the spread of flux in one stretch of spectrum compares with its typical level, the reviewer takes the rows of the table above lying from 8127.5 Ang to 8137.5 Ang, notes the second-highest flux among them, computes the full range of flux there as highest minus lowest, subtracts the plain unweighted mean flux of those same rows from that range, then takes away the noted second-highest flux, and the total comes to -8.1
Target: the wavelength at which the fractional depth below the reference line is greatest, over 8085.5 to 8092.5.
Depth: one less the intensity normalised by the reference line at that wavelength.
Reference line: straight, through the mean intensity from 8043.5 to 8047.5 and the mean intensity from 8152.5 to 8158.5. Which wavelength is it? 8091 Ang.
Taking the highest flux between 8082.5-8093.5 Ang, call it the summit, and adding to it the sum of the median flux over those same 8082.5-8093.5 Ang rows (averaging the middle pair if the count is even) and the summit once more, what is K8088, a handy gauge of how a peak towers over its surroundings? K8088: 13.43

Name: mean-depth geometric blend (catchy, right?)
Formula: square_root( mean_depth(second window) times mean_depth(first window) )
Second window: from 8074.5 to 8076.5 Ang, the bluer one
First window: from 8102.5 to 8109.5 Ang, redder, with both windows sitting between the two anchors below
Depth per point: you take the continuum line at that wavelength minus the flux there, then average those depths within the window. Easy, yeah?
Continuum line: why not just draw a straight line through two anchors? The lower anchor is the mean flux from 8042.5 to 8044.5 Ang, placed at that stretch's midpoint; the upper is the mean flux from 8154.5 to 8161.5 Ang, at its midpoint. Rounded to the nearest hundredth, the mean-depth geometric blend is 0.08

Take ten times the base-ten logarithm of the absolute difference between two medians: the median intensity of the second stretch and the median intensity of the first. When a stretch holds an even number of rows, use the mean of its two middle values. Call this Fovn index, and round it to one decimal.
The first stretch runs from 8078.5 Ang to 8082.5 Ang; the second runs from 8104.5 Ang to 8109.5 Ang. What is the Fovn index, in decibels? -14.9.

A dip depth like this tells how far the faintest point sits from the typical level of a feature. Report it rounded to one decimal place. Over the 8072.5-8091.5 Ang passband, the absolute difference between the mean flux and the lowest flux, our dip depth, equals 0.5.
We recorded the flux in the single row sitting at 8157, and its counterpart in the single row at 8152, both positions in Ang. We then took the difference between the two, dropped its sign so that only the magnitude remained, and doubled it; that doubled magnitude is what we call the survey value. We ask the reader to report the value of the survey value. 4.2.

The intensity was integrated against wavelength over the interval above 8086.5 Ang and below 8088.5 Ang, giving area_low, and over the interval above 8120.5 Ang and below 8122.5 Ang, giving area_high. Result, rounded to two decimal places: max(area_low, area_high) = 8.89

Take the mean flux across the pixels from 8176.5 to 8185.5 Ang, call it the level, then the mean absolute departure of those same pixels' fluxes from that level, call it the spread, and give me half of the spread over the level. 0.019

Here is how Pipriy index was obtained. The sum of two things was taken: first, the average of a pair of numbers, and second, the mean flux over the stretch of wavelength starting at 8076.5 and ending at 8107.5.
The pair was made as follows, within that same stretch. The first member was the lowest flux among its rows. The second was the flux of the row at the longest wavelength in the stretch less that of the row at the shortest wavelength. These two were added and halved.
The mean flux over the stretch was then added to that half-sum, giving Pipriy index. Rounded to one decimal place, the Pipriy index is 5.8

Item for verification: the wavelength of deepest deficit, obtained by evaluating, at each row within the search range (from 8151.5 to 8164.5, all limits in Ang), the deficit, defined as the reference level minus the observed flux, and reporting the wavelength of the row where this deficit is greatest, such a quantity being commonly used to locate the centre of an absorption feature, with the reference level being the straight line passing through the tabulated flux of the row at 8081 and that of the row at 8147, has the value 8152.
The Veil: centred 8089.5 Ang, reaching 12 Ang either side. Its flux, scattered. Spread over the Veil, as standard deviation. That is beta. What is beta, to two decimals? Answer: 0.28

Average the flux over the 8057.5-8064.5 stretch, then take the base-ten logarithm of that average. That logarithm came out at 0.622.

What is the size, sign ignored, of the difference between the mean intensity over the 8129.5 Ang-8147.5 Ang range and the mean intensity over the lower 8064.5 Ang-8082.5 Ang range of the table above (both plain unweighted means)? 0.285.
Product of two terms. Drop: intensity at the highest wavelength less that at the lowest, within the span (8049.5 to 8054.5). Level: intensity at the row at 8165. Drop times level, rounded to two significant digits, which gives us -1.5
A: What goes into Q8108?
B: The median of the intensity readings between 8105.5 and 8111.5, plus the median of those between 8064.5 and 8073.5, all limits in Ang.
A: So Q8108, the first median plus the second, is 8.2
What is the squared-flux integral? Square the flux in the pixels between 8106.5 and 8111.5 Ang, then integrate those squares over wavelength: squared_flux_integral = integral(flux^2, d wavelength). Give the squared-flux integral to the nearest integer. 92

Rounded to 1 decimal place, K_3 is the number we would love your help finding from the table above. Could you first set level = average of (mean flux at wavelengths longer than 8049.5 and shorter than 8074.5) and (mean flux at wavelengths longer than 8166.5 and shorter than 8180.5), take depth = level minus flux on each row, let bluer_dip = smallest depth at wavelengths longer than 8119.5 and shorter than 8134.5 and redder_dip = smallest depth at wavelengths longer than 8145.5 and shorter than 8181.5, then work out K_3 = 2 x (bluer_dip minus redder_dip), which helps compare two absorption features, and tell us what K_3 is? 1.4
